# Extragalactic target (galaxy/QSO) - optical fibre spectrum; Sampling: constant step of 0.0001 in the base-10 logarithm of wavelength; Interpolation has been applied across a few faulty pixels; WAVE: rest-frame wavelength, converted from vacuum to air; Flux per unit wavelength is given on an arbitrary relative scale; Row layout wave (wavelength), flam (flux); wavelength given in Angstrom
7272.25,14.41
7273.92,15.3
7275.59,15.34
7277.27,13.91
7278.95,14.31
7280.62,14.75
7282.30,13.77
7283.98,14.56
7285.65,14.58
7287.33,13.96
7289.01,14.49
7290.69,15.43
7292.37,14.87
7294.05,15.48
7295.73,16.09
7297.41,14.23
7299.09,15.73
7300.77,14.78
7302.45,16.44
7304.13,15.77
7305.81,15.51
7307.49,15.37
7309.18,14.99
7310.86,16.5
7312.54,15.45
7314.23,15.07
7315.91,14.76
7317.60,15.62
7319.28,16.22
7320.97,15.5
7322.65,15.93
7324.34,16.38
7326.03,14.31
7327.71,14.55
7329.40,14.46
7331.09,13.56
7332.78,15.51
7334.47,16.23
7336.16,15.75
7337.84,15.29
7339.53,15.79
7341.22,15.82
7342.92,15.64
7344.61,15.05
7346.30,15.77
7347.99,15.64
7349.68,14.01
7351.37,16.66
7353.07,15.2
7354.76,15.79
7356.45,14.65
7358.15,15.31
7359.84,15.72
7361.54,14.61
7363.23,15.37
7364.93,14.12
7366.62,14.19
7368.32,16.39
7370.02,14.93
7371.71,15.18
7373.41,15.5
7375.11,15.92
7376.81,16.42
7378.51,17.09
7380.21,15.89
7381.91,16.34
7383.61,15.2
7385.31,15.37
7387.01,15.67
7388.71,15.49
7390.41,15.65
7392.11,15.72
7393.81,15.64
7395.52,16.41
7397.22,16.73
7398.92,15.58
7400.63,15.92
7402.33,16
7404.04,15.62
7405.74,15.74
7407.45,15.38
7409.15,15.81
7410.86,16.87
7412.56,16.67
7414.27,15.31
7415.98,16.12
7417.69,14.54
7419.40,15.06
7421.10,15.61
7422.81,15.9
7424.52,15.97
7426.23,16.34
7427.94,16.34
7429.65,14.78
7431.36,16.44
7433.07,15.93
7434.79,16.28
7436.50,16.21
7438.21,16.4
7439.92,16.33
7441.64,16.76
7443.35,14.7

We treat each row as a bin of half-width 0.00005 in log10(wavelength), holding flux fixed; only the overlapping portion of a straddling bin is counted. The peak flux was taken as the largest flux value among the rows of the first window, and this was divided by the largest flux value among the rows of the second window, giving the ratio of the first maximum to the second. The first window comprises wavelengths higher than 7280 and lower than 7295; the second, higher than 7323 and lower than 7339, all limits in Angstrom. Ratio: 0.95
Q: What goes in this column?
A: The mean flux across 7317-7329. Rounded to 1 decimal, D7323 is 15.5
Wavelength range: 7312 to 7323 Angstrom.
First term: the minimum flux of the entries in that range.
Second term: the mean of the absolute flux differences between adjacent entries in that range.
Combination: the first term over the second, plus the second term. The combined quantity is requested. 27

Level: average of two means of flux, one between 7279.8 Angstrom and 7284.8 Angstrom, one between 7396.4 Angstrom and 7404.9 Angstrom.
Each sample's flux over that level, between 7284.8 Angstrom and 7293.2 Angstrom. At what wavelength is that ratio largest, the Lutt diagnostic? 7290.69 Angstrom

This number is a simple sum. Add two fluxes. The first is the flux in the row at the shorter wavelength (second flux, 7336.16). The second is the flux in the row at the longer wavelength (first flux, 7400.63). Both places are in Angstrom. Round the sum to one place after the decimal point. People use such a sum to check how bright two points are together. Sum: 31.7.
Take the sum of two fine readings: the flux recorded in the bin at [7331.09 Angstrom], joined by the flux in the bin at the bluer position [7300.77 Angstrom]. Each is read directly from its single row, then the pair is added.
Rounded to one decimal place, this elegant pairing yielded 28.3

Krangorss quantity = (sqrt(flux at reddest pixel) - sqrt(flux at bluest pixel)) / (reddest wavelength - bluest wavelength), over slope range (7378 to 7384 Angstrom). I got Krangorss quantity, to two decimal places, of -0.05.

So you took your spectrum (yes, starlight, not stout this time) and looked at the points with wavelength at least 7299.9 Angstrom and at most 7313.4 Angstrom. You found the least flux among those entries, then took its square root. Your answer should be 3.84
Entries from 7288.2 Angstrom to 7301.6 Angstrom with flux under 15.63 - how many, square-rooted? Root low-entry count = 2.45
